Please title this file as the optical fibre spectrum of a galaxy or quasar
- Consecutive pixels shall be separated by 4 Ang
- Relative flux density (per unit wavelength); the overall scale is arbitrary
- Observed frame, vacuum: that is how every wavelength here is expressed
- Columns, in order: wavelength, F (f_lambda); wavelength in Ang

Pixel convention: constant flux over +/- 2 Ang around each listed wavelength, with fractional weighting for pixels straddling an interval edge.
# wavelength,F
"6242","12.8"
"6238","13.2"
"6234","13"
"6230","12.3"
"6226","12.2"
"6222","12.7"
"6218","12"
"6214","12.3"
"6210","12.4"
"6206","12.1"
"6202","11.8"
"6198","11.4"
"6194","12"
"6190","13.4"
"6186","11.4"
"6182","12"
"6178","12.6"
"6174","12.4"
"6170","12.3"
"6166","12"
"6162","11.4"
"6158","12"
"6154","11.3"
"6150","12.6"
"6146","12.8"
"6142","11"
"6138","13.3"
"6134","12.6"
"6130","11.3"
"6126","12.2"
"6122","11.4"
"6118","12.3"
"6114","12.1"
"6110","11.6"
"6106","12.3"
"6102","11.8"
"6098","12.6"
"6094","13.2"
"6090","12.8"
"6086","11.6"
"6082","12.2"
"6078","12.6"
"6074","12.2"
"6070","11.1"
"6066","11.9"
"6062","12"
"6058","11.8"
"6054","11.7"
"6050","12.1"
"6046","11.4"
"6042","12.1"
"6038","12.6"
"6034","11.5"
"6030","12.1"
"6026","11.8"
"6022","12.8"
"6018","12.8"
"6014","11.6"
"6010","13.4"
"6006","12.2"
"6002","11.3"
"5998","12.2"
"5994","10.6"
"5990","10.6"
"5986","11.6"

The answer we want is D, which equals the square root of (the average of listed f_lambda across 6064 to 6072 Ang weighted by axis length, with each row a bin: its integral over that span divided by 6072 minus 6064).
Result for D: 3.39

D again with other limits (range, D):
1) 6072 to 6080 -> 3.52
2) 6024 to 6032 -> 3.46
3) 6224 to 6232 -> 3.50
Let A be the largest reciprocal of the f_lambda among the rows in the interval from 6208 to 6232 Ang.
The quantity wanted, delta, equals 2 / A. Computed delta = 24.0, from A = 0.0833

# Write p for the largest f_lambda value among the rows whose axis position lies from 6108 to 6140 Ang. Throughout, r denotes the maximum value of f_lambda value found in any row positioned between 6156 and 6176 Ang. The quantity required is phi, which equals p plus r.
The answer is 25.7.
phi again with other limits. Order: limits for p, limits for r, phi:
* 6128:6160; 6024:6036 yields 25.4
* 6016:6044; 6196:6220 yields 25.2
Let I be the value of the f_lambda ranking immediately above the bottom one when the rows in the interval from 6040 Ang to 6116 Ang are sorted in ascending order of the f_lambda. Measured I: 11.4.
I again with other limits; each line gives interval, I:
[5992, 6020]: 11.3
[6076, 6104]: 11.8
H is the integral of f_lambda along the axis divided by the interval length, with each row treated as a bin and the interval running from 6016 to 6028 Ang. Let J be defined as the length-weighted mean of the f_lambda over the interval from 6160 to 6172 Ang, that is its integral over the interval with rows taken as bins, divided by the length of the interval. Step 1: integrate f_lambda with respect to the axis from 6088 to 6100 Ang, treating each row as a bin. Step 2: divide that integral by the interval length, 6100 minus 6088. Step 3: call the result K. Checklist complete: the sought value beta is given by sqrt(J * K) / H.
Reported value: 0.993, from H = 12.5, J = 11.9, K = 12.9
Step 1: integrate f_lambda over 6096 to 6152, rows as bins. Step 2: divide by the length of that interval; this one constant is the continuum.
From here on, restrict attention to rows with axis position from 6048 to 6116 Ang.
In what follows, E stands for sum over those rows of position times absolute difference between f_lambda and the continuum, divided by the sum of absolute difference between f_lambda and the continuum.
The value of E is 6083.8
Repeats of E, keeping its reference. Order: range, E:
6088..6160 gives 6125.6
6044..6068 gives 6053.6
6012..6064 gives 6034.0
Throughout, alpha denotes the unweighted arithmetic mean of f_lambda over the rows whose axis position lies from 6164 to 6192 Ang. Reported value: 12.3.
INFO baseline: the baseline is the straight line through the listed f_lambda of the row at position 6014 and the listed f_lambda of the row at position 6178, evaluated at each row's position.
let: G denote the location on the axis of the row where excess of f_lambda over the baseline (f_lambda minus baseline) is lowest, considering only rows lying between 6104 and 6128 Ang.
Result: 6122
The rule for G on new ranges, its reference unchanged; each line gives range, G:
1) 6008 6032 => 6014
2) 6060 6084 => 6070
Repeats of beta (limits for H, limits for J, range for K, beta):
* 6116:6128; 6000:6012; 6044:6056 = 1.004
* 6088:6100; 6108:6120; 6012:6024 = 0.948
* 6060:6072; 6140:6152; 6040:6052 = 1.029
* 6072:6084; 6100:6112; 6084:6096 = 0.990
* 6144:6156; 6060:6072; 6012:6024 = 0.983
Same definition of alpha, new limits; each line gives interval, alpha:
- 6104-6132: 11.9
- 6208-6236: 12.4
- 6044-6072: 11.7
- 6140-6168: 11.9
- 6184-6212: 12.1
